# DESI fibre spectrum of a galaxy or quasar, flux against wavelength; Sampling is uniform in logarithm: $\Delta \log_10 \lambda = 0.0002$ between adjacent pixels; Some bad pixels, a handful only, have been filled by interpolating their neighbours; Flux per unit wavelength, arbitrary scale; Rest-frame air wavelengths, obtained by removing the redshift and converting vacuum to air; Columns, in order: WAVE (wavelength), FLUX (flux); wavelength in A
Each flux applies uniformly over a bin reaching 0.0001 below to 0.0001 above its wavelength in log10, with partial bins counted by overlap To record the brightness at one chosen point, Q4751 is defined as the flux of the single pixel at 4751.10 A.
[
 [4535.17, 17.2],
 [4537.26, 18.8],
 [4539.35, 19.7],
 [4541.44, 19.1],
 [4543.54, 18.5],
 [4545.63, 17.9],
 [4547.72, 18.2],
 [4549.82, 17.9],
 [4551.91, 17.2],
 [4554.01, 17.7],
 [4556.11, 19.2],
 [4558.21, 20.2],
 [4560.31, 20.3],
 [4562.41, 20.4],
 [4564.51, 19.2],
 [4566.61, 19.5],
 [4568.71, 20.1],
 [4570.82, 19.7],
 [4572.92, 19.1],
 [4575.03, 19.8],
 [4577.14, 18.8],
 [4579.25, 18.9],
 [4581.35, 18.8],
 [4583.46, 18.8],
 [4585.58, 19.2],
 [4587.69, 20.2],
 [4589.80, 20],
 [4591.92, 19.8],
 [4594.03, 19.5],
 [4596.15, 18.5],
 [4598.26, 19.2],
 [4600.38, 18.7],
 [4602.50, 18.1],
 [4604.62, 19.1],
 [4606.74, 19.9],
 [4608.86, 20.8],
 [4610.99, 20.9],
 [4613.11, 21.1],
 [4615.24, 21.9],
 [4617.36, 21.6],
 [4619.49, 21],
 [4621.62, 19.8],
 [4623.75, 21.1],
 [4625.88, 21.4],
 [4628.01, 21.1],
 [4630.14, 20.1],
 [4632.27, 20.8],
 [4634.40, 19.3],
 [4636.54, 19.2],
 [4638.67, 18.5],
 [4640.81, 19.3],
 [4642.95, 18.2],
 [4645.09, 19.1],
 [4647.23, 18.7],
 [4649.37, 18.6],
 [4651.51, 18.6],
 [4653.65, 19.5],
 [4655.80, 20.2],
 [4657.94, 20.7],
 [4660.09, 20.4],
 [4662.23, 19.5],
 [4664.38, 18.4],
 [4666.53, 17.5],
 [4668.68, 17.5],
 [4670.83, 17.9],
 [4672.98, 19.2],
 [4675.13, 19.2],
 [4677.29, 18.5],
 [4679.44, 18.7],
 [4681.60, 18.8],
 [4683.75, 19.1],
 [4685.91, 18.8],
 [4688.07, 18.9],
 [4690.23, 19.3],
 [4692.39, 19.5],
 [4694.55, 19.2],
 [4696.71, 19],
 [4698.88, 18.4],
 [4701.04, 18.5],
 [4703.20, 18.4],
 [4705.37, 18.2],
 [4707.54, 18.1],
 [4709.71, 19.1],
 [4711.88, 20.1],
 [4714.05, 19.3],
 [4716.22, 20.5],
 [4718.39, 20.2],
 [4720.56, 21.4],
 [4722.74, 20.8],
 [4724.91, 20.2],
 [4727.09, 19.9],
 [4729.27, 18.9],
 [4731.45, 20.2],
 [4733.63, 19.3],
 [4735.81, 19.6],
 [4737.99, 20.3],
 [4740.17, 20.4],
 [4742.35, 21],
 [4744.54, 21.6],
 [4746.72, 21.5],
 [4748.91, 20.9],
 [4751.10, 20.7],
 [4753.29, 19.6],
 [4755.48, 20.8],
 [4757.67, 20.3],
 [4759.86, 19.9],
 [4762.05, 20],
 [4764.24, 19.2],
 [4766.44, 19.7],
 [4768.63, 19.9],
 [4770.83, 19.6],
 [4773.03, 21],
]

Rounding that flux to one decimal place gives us 20.7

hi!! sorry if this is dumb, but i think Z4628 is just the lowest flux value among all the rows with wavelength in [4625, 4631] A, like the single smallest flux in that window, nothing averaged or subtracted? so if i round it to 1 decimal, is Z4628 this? 20.1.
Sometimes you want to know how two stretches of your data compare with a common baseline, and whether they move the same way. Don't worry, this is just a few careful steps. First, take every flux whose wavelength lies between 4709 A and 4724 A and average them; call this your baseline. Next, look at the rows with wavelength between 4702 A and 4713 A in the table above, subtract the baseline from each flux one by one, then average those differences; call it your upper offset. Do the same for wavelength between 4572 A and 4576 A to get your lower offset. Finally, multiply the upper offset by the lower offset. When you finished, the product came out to 1.1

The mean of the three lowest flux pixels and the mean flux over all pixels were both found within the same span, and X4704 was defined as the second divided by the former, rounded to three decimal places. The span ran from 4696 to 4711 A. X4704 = 1.016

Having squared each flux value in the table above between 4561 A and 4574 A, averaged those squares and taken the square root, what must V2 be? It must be 19.7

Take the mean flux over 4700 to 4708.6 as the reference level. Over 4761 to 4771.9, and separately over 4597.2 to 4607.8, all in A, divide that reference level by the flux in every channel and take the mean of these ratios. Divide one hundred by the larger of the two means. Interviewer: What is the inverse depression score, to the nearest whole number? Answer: 104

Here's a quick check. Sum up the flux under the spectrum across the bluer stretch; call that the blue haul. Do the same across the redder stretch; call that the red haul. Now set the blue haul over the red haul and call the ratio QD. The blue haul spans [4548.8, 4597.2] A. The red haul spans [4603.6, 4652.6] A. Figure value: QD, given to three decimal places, 0.951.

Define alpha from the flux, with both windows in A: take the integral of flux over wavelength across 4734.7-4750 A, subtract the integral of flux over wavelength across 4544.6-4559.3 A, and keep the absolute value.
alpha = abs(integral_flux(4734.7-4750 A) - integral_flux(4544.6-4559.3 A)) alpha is 48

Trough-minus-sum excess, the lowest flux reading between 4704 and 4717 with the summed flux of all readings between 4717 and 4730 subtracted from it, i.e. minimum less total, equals -103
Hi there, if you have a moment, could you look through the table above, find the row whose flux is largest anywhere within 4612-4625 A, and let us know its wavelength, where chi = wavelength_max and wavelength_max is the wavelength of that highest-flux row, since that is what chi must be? 4615.24 A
